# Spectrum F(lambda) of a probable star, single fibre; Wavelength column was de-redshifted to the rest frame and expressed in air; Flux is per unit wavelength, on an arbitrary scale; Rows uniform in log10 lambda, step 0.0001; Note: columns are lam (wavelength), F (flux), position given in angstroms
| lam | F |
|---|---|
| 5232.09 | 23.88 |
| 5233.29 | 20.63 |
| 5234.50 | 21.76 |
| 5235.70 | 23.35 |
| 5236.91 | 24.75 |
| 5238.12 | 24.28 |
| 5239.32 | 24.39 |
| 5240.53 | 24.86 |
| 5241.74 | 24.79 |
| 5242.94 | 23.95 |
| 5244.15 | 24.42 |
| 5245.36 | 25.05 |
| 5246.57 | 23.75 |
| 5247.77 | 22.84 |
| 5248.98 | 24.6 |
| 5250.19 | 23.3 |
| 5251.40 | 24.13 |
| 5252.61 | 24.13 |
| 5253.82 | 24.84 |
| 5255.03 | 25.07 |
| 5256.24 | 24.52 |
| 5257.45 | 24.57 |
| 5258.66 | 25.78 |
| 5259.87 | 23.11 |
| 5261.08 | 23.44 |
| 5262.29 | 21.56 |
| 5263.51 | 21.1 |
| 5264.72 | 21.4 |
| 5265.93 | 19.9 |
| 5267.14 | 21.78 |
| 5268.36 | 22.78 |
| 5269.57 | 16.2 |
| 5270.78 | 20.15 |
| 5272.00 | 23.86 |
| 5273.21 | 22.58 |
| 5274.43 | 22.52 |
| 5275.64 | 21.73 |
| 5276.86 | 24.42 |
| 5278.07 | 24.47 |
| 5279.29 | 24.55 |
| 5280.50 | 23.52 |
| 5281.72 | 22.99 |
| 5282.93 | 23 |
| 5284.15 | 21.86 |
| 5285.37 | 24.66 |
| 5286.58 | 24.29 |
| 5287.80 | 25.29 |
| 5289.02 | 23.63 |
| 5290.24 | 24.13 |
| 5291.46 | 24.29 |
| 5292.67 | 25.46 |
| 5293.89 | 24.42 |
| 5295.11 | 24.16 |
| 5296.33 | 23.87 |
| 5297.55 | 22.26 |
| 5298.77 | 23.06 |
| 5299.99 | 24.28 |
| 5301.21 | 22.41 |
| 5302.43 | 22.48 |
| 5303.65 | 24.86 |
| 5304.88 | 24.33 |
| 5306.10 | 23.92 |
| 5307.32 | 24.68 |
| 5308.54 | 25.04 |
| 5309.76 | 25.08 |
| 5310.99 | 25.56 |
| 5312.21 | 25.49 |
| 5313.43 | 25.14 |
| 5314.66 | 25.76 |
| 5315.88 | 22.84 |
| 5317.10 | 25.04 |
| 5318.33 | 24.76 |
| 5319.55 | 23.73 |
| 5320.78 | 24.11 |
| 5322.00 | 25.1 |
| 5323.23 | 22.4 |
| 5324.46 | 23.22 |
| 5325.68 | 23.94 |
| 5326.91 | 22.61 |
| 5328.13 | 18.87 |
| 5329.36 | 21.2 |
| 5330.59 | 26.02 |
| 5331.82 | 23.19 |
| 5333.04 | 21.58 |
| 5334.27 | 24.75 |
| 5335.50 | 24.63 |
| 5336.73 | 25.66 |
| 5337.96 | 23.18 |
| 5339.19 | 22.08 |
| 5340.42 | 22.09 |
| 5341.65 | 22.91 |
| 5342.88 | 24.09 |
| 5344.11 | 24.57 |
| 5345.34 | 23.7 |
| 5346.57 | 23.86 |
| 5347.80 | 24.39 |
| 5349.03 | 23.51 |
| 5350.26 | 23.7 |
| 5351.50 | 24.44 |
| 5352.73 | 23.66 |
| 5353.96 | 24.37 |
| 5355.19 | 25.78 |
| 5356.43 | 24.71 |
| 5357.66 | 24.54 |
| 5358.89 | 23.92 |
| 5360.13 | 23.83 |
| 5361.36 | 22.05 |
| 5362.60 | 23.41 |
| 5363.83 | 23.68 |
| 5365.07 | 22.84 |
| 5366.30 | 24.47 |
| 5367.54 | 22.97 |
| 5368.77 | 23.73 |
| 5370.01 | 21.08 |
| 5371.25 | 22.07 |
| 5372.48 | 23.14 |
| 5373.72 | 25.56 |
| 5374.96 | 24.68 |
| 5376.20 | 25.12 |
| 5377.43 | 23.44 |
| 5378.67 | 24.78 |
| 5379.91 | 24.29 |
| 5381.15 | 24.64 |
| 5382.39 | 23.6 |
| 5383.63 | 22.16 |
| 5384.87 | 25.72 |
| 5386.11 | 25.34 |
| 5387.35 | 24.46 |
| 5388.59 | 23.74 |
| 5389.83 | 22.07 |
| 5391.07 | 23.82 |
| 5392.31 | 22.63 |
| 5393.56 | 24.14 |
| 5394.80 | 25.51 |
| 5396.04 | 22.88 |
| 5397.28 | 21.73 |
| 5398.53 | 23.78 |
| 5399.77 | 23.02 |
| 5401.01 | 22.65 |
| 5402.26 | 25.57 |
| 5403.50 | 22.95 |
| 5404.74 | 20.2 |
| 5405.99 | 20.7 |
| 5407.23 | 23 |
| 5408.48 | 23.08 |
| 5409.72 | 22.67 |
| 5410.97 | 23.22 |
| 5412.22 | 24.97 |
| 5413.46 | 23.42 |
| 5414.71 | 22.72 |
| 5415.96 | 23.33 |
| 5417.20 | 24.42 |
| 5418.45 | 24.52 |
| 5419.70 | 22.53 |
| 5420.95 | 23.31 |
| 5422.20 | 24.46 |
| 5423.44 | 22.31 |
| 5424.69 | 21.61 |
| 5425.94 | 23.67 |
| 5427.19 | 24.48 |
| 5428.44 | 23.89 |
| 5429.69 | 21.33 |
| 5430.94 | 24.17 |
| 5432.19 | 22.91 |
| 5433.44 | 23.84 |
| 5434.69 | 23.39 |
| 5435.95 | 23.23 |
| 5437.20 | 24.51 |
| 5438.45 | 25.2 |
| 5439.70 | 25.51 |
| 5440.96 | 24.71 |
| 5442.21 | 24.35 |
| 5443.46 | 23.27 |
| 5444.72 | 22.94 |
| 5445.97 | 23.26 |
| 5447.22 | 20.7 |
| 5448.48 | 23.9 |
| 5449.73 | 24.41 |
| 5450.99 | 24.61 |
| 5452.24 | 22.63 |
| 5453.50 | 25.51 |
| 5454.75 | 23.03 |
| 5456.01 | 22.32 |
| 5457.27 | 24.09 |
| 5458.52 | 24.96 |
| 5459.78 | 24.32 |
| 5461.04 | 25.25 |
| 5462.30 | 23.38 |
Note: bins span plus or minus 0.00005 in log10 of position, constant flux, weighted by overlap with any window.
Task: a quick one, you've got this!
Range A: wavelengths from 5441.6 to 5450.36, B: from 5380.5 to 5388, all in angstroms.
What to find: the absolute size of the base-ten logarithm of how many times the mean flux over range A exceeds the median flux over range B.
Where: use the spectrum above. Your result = 0.023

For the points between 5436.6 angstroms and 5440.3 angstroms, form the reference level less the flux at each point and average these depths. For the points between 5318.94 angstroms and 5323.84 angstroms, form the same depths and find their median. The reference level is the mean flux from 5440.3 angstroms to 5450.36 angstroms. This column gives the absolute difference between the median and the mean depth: 1.2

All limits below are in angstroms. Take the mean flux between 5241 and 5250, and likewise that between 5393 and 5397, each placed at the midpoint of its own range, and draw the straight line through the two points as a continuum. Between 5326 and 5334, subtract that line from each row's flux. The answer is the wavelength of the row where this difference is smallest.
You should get 5328.13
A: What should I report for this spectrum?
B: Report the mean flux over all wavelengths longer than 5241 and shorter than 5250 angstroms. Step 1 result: 24.2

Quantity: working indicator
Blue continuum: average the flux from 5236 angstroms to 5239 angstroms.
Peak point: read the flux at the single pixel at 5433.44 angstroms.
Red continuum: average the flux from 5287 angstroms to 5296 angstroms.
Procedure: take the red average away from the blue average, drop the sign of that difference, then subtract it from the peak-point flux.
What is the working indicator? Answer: 23.8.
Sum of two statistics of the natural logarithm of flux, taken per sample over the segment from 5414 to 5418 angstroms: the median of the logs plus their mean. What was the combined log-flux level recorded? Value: 6.31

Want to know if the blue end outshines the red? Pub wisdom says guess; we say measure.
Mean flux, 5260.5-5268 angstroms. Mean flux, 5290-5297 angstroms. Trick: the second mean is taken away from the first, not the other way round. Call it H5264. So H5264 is -2.9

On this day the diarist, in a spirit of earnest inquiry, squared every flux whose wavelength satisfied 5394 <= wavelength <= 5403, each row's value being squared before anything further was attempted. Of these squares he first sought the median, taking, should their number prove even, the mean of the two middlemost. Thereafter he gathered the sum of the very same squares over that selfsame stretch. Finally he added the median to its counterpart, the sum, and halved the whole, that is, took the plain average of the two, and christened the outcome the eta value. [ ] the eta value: 2219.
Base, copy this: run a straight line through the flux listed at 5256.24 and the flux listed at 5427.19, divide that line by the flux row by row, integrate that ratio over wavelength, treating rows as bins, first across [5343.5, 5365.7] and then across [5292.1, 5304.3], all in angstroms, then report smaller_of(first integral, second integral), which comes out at 12.6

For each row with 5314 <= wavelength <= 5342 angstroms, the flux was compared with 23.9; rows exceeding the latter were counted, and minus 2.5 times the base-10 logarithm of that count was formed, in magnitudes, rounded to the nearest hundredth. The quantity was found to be -2.50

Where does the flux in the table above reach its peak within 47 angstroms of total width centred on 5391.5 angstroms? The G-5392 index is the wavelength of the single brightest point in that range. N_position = 5384.87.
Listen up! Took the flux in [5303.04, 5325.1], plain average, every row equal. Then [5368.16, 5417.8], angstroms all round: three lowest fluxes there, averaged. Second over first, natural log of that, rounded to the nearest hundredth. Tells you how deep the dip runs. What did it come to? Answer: -0.17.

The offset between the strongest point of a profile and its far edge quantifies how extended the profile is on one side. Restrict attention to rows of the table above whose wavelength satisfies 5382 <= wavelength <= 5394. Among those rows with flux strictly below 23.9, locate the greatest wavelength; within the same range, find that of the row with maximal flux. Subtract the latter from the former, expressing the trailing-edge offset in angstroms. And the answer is 7.4 angstroms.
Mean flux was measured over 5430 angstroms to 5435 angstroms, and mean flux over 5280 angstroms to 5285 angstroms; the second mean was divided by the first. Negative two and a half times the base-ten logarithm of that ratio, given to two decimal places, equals 0.03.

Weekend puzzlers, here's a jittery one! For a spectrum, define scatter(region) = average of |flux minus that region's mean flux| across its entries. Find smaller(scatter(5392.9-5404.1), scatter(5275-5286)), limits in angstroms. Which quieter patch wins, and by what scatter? 0.95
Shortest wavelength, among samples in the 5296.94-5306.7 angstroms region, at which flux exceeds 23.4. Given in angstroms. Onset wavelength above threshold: 5299.99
